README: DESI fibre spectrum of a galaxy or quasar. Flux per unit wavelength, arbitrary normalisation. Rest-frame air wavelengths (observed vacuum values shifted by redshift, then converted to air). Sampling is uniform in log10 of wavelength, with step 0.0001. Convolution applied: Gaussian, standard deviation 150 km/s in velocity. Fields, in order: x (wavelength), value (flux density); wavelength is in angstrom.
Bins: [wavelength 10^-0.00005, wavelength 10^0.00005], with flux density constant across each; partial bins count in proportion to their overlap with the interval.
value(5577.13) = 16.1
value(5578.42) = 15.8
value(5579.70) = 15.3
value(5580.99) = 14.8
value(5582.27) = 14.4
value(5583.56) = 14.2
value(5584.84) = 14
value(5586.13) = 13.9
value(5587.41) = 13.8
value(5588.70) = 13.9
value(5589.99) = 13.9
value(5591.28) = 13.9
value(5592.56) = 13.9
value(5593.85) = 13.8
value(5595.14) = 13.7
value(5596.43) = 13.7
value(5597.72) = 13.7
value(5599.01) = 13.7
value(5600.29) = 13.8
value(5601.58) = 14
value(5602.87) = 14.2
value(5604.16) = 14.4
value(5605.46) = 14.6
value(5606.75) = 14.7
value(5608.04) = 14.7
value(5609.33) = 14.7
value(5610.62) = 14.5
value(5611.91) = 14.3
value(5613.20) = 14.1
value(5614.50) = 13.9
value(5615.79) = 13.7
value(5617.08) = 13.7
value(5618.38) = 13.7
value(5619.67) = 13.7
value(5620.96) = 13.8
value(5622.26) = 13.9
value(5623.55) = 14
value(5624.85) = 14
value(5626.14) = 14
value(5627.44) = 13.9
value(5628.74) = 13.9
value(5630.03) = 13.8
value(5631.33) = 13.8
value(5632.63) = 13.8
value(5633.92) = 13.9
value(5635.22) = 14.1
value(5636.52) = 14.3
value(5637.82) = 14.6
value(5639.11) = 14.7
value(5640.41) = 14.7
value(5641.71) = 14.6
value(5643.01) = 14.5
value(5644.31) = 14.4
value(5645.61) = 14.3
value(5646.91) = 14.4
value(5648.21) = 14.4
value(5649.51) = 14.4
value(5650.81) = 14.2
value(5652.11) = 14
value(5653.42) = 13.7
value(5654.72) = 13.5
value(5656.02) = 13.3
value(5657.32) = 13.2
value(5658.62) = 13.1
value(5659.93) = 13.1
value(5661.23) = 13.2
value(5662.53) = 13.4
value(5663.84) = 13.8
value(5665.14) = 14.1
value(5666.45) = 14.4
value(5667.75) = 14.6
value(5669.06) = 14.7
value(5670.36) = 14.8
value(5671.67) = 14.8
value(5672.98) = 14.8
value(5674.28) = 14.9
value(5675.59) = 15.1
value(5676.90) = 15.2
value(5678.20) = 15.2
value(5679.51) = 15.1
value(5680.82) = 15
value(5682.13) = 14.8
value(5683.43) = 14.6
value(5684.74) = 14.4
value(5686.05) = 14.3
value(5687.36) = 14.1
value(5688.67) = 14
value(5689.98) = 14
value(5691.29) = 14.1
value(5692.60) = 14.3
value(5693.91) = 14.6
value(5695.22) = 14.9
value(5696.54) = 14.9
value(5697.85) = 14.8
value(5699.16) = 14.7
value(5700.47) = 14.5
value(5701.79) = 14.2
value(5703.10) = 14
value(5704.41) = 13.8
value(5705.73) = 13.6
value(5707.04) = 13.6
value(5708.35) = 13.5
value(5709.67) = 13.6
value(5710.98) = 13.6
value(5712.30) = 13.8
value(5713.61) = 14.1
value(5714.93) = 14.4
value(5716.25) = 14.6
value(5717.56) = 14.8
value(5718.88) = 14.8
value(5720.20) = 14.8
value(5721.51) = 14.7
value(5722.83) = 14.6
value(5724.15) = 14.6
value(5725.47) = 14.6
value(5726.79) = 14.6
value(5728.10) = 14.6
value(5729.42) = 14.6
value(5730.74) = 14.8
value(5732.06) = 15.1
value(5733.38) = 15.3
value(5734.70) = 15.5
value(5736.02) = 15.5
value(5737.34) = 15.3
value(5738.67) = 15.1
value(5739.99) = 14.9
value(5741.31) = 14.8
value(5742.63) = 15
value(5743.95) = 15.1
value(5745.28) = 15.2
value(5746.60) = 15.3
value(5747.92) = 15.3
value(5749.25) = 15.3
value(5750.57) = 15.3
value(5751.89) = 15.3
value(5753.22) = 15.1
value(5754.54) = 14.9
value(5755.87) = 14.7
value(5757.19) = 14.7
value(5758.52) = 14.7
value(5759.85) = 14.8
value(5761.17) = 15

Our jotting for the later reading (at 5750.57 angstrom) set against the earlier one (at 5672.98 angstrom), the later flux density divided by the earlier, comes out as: 1.03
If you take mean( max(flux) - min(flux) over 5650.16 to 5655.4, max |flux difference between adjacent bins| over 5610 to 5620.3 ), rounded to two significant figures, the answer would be 0.45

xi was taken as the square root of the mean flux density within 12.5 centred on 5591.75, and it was 3.72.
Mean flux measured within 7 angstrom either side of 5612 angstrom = 14.2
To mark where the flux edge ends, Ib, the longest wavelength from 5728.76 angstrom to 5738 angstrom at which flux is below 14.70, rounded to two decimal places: 5729.42 angstrom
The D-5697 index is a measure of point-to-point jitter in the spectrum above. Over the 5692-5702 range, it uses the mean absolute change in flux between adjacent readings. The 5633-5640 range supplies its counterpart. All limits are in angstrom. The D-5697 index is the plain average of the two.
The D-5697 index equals 0.19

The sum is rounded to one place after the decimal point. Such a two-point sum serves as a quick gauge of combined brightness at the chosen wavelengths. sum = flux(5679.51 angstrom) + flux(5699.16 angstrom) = 29.8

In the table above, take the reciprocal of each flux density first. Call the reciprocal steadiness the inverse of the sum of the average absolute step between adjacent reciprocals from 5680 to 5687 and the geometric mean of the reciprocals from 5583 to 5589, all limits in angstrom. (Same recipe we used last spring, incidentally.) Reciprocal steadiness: 13.8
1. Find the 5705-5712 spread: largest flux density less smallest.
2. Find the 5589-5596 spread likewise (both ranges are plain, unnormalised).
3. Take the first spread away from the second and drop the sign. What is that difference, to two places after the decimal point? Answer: 0.10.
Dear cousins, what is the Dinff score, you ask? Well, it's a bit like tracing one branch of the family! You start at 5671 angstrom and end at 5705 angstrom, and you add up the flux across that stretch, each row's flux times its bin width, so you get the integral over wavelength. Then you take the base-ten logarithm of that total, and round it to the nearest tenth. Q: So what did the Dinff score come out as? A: 2.7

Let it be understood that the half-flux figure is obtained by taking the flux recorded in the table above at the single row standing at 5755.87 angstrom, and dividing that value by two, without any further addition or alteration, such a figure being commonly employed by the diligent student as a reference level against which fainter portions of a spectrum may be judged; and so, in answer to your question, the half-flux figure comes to 7.35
